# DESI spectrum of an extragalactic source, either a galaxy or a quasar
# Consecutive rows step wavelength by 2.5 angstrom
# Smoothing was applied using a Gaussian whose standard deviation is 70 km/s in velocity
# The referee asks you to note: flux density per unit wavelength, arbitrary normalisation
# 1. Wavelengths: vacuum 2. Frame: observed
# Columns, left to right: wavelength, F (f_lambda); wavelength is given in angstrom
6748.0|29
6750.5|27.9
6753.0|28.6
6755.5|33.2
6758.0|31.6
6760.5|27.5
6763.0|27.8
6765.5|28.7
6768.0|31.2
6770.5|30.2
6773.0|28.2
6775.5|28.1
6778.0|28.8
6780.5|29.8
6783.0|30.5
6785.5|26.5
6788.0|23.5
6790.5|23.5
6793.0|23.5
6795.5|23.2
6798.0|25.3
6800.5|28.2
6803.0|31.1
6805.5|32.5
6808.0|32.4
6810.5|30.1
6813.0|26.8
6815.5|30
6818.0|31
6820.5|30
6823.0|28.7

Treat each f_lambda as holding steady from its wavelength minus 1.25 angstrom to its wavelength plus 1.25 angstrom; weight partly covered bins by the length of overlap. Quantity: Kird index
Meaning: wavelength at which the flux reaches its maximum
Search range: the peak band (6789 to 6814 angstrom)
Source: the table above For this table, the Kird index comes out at 6805.5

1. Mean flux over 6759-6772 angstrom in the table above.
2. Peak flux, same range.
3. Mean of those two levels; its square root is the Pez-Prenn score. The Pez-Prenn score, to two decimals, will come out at 5.49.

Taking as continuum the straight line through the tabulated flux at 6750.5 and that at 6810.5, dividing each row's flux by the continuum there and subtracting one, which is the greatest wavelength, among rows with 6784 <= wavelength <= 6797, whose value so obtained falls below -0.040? 6795.5 angstrom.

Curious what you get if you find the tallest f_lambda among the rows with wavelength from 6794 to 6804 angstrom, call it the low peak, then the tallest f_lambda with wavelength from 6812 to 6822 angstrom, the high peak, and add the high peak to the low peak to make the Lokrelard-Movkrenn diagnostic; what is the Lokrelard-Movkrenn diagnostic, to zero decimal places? 62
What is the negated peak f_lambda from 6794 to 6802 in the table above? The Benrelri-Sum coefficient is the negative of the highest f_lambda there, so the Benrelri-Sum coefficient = -28.2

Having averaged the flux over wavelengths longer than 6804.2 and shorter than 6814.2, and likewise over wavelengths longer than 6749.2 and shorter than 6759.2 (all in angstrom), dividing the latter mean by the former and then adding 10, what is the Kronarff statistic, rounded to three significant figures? 11.0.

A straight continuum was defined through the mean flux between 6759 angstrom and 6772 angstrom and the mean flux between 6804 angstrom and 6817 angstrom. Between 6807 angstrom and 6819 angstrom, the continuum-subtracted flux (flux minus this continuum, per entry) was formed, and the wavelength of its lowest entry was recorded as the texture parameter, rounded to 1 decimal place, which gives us 6813.0 angstrom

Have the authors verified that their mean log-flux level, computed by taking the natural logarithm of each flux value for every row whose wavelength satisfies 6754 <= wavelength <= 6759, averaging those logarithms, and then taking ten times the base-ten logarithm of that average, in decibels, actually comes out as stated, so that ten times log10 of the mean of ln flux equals 5.41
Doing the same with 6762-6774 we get 5.28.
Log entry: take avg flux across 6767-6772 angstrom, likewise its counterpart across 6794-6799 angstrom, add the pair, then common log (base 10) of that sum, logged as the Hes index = 1.74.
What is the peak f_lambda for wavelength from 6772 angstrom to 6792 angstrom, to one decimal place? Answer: 30.5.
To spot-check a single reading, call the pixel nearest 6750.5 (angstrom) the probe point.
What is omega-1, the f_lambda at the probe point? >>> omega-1 27.9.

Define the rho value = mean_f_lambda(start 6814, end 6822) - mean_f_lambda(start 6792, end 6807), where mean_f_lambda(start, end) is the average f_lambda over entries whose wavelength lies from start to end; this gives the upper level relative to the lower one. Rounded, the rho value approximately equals 3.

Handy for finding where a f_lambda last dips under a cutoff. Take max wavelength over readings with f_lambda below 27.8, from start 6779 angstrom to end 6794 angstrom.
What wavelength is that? 6793.0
